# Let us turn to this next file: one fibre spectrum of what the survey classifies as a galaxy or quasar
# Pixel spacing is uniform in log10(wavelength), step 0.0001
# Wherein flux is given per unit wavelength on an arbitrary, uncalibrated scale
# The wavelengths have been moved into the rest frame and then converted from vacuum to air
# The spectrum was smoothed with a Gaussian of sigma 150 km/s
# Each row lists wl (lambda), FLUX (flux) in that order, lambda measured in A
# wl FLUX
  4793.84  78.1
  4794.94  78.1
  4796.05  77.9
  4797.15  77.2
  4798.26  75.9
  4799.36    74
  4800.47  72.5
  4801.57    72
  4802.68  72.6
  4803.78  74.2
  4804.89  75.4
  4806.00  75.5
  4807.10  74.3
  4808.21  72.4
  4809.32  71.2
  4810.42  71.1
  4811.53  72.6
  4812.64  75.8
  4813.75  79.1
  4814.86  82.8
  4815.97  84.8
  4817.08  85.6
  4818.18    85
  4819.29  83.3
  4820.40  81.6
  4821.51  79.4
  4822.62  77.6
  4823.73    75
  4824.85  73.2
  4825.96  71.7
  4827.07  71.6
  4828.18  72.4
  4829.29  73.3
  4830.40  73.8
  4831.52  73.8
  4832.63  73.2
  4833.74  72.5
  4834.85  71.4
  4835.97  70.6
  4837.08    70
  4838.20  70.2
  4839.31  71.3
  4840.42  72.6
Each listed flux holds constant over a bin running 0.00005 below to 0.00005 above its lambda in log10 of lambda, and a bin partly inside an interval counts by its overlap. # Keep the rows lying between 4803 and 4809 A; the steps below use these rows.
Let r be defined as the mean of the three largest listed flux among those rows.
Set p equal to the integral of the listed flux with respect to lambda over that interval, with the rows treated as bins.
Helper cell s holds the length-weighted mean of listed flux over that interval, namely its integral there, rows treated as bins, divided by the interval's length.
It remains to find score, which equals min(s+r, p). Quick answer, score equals 149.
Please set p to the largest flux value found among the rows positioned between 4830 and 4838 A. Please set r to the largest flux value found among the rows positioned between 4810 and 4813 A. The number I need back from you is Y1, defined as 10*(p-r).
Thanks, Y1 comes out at -20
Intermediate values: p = 73.8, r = 75.8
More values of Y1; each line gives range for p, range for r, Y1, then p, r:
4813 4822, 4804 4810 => 101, 85.6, 75.5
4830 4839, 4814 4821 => -118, 73.8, 85.6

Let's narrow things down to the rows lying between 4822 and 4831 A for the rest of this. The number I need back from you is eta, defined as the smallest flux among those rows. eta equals 71.6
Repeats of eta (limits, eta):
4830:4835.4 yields 71.4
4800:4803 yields 72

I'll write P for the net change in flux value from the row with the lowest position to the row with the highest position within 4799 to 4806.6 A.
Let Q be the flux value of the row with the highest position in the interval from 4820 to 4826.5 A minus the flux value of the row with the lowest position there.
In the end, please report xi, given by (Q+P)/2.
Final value -4.2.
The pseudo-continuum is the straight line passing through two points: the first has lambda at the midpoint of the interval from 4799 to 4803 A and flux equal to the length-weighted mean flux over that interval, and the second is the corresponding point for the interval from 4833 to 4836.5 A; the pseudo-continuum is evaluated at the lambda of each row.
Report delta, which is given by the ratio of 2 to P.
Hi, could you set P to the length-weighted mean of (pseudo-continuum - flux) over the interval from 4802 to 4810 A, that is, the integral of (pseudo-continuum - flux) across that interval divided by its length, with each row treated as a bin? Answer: -1.8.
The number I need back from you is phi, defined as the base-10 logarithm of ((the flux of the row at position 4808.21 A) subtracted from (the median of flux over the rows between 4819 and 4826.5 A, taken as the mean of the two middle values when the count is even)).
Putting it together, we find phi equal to 0.7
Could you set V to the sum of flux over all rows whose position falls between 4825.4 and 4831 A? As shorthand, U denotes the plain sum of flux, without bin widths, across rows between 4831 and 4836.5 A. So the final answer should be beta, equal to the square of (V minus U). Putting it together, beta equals 2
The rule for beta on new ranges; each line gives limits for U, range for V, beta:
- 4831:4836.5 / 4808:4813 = 3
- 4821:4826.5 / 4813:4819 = 1632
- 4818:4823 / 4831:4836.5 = 2061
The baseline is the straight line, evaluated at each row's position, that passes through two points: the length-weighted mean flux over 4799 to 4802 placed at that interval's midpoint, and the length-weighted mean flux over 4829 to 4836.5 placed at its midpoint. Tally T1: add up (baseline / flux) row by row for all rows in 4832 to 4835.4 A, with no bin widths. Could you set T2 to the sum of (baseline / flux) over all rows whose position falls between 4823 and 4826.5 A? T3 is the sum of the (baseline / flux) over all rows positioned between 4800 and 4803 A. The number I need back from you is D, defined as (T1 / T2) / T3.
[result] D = 0.335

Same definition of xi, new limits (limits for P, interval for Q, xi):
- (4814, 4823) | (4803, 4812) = -3.4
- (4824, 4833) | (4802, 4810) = -0.7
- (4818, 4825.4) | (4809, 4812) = -5.2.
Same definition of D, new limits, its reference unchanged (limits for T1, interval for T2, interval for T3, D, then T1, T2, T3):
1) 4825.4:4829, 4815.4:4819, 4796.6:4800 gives 0.410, 3.03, 2.6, 2.89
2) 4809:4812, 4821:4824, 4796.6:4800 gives 0.374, 3.05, 2.8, 2.89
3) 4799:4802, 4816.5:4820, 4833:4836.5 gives 0.382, 3.00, 2.6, 3.05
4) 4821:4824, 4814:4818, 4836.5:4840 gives 0.353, 2.82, 2.6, 3.09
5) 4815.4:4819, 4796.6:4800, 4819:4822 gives 0.331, 2.56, 2.9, 2.68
